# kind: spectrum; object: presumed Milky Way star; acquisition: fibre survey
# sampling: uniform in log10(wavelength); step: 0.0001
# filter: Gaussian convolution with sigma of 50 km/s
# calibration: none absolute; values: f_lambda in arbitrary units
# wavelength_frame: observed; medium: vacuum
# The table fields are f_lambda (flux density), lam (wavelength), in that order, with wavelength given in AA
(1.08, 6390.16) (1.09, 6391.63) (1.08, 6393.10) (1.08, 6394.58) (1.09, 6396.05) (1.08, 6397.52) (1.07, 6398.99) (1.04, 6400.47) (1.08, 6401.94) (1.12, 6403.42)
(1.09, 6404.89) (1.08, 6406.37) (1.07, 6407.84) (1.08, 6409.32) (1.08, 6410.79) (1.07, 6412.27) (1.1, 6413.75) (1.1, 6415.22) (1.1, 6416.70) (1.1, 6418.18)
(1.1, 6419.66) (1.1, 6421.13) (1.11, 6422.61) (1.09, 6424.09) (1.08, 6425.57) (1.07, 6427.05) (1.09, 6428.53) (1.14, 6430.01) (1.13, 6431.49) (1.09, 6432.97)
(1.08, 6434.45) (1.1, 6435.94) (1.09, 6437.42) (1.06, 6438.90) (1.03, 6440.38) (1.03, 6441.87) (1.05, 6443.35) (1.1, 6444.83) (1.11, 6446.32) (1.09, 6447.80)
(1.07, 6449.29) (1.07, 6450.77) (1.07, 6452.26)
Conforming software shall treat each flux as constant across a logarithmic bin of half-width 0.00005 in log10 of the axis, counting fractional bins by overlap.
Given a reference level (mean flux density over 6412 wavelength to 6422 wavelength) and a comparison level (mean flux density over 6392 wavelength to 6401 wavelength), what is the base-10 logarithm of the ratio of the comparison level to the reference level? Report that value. -0.009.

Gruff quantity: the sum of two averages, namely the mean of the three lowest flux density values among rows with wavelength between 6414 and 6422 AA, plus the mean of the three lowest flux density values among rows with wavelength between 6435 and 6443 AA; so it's 2.14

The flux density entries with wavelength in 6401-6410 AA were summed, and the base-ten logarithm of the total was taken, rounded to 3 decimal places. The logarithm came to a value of 0.814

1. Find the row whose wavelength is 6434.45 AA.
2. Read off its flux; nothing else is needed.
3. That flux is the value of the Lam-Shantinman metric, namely 1.08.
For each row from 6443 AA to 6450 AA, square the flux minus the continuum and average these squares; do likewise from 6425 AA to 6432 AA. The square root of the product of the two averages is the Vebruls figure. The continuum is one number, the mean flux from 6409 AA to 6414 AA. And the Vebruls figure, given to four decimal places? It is 0.0007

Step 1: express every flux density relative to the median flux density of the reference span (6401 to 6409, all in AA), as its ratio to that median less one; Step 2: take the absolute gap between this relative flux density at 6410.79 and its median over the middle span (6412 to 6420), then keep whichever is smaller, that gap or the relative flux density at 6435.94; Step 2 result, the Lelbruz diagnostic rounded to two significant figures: 0.019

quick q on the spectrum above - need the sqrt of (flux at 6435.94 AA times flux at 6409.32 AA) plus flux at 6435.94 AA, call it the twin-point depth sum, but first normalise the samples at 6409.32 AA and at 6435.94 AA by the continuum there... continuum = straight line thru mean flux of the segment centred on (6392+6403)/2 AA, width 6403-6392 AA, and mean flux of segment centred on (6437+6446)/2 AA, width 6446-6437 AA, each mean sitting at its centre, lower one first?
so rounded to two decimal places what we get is 2.06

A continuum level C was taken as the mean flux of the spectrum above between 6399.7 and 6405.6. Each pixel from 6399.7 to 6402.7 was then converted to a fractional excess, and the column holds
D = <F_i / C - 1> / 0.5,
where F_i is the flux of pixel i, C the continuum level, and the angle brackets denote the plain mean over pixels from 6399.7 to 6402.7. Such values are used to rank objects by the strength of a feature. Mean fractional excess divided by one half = -0.04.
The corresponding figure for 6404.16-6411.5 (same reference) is 0.00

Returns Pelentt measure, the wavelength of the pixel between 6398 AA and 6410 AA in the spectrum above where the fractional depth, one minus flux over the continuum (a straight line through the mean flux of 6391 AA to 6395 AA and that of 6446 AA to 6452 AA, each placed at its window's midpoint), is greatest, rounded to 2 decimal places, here 6400.47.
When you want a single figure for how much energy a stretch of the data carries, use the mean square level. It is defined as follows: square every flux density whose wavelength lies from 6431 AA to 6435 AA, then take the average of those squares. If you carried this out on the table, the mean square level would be 1.21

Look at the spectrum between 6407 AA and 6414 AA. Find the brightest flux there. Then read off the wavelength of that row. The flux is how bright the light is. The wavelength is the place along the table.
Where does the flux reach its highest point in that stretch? 6413.75 AA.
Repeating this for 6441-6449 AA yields 6446.32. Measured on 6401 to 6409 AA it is 6403.42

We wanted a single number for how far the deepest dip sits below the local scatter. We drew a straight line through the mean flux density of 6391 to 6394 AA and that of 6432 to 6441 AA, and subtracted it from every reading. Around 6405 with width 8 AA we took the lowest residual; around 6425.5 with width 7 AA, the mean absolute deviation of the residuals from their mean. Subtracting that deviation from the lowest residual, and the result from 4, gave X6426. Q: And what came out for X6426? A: 4.02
